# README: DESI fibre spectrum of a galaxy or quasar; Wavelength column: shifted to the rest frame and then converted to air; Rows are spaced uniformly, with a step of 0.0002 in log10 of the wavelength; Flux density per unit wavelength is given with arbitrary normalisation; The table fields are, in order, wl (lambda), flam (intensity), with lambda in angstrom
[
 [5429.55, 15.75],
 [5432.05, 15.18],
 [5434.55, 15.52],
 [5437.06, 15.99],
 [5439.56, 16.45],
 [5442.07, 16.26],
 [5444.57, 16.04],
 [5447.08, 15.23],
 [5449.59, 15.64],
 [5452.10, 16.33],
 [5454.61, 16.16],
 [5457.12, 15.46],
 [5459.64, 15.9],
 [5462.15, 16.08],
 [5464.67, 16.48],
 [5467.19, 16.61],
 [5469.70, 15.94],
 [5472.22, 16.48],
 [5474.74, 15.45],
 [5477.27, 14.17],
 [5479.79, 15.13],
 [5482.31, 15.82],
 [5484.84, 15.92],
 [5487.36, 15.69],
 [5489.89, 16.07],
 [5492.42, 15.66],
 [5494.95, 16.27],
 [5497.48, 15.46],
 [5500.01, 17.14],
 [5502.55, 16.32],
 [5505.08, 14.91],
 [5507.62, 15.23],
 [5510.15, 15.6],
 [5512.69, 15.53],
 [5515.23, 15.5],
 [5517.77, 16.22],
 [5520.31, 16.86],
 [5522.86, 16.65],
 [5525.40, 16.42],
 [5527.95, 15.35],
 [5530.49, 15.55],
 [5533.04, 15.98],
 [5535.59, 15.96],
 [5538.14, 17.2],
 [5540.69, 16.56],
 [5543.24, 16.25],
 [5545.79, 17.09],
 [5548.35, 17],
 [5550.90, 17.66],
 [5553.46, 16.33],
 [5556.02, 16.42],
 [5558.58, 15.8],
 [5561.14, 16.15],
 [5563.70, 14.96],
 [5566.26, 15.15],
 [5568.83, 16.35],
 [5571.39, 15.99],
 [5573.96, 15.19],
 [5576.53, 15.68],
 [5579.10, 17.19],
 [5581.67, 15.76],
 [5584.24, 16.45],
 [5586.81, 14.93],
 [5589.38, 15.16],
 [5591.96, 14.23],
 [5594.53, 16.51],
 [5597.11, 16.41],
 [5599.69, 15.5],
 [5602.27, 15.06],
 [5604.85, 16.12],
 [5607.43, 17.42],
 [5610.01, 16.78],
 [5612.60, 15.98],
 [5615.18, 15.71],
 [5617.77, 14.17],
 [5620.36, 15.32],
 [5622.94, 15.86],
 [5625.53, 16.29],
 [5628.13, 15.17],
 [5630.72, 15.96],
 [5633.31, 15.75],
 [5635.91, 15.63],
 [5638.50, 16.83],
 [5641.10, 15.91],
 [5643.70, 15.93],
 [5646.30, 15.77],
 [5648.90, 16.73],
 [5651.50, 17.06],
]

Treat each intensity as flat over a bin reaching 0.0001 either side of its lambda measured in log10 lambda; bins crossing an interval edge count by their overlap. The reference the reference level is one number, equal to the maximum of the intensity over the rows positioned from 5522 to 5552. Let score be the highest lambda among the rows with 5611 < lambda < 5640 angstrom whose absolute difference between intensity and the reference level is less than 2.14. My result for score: 5638.50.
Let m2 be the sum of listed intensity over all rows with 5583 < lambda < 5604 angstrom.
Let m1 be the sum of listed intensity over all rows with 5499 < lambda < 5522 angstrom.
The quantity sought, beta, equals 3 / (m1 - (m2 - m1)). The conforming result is 0.02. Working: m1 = 143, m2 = 124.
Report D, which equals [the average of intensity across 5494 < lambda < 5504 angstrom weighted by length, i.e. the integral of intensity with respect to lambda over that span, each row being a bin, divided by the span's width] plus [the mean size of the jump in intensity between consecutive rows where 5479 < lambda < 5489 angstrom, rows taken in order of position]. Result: 16.6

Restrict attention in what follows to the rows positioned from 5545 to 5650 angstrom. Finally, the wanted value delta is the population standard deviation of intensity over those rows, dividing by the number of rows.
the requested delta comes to 0.78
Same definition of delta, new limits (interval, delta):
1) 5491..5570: 0.69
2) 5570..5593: 0.82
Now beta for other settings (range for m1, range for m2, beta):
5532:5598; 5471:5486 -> 0.00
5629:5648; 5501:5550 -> -0.04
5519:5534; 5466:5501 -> -0.11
